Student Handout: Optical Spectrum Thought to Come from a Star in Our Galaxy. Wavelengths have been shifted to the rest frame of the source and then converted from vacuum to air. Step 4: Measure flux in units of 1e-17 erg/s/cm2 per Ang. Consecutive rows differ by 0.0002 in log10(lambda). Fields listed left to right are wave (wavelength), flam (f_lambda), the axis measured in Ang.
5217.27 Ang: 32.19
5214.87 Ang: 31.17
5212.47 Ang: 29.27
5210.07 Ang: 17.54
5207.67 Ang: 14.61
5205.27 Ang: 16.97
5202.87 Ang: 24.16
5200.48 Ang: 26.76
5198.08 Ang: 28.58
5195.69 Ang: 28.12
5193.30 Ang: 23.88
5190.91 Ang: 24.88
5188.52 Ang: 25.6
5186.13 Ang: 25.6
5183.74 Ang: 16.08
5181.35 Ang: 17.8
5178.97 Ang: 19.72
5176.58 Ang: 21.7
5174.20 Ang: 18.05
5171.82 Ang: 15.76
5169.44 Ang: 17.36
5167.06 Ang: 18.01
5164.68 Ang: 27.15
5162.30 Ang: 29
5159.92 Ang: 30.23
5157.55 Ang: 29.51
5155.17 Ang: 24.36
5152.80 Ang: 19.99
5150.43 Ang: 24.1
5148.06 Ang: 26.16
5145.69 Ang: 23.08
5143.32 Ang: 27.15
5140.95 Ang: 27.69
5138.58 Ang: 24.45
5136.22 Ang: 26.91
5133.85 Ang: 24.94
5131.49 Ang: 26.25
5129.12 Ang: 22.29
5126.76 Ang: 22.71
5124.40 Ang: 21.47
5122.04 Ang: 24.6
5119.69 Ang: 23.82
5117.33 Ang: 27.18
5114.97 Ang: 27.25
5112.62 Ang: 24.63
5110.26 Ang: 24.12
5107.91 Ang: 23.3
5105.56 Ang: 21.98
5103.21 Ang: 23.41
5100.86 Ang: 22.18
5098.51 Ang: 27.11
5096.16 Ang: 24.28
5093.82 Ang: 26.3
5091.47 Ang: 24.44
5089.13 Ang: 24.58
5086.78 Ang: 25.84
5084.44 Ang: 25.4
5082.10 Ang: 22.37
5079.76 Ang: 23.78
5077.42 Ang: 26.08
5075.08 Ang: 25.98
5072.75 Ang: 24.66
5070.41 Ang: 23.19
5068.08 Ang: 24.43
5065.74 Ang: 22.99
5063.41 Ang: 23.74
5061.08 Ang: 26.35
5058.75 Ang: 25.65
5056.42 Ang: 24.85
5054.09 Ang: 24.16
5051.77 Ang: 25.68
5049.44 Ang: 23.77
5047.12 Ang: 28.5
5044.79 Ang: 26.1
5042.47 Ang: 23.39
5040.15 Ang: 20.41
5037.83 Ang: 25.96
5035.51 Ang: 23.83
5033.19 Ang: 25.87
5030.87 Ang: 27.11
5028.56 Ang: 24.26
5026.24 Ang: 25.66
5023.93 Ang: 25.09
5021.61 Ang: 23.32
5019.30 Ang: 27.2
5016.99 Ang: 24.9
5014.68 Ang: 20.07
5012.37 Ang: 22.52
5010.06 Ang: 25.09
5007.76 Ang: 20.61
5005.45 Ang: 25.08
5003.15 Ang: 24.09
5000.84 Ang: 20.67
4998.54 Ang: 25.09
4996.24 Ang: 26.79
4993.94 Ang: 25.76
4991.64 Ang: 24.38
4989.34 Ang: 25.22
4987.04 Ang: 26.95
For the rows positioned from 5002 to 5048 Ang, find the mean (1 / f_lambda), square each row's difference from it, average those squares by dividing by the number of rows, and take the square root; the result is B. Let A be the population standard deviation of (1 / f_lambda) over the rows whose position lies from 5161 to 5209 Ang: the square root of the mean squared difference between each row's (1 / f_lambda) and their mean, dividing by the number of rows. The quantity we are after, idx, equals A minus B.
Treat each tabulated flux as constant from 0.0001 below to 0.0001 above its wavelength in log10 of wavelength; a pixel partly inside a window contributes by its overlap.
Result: 0.007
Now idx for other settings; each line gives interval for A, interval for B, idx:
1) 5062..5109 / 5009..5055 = -0.001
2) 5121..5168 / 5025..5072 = 0.003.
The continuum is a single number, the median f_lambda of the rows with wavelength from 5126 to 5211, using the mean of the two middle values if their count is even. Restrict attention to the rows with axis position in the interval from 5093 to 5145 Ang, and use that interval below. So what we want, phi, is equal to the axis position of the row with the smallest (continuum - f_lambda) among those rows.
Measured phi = 5140.95 Ang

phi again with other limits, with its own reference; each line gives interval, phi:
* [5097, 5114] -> 5098.51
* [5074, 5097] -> 5093.82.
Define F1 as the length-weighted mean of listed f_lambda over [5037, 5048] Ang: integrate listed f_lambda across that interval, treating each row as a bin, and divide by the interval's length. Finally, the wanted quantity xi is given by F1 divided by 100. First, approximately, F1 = 24.7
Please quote 0.247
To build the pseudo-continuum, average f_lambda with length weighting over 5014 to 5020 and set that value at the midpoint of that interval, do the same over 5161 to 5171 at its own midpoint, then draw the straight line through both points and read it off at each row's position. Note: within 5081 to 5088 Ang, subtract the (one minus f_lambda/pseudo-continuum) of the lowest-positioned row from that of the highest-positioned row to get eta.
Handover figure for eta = -0.15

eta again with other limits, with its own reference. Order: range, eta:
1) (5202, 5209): 0.43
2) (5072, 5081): 0.03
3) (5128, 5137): -0.20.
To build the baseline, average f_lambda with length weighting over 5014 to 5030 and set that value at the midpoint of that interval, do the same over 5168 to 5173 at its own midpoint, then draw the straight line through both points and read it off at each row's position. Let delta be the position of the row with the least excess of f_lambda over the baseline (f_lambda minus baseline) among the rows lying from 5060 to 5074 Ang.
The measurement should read 5065.74 Ang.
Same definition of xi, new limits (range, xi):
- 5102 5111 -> 0.232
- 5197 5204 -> 0.265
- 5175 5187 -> 0.200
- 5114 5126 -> 0.247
